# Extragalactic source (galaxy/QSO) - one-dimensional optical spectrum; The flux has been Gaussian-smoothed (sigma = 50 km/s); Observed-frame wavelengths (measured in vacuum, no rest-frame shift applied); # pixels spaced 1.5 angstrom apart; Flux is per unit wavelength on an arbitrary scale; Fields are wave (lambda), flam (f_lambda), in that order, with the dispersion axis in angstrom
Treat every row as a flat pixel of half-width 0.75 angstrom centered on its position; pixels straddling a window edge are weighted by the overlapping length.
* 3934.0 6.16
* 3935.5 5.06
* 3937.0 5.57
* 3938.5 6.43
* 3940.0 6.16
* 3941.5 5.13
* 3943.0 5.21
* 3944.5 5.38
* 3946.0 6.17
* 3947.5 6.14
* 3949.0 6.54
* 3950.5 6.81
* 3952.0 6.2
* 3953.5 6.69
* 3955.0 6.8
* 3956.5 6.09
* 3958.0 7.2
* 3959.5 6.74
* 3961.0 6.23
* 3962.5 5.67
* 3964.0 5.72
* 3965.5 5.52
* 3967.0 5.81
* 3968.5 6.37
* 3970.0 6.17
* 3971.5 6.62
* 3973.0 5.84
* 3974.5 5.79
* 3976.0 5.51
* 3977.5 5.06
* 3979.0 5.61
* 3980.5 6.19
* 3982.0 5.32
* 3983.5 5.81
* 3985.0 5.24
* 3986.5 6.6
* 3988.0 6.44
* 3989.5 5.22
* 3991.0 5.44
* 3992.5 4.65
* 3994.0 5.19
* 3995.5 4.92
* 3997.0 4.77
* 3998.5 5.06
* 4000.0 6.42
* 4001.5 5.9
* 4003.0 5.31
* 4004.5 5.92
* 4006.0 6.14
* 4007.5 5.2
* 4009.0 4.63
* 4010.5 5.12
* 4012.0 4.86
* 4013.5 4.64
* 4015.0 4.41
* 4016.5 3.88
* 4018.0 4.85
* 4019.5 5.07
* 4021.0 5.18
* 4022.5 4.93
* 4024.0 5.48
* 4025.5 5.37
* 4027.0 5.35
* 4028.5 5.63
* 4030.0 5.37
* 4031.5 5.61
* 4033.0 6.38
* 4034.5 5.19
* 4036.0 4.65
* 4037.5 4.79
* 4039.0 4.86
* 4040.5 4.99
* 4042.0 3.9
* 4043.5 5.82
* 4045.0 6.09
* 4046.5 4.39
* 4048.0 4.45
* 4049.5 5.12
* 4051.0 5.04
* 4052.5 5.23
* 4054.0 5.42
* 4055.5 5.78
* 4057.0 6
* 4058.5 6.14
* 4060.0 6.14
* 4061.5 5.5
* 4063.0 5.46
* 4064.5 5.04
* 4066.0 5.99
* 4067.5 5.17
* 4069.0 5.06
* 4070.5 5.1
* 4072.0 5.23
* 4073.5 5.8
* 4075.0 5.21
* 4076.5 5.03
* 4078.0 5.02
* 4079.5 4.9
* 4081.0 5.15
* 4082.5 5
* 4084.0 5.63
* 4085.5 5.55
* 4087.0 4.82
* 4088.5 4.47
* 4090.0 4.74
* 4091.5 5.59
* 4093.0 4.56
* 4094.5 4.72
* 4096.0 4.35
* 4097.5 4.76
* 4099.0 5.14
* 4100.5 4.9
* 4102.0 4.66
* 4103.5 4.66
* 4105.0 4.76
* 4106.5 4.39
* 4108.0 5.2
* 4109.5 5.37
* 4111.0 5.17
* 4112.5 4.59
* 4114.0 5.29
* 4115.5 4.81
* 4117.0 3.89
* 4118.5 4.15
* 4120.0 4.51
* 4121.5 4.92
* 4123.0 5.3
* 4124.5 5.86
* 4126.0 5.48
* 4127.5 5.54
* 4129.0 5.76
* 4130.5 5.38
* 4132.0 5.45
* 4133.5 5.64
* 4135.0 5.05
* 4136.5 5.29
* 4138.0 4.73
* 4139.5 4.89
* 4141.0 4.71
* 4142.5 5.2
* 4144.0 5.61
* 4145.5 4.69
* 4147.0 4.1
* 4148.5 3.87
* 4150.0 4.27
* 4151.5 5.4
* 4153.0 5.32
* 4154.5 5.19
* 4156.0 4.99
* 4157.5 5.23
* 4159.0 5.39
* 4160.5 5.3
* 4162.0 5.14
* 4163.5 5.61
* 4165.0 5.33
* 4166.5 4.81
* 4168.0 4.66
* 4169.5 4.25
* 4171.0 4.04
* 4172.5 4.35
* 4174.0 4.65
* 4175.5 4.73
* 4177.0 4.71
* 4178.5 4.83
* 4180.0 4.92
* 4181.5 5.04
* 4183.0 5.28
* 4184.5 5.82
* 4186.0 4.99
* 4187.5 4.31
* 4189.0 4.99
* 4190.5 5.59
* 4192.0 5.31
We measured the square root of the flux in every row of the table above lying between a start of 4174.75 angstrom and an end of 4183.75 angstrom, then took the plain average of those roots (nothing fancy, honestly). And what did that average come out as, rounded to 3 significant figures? 2.22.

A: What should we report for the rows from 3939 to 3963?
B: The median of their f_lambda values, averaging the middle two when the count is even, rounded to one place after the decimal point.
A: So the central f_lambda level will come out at 6.2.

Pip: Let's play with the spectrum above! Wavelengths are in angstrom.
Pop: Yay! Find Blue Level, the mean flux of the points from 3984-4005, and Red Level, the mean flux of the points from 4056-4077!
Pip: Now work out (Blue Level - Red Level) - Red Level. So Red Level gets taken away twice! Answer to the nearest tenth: -5.5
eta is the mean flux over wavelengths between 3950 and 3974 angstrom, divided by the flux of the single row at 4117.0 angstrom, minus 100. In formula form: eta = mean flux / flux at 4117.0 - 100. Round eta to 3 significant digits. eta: -98.4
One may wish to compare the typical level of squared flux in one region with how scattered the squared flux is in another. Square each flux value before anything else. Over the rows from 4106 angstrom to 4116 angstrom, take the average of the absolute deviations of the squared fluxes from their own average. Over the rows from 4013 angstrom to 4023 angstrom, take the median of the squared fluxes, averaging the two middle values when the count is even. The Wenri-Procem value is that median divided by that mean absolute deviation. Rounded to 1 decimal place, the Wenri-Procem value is 7.4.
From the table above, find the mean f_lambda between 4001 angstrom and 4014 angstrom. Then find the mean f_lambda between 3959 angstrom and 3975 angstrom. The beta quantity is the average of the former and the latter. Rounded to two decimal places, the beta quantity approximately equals 5.67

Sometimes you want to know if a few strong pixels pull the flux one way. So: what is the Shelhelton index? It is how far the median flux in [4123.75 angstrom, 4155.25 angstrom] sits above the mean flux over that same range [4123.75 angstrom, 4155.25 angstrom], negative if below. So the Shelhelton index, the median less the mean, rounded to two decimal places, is 0.17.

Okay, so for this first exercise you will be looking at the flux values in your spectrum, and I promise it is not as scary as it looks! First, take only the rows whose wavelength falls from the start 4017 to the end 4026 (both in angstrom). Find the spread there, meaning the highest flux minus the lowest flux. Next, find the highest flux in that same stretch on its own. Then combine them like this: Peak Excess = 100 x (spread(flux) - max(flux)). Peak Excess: -485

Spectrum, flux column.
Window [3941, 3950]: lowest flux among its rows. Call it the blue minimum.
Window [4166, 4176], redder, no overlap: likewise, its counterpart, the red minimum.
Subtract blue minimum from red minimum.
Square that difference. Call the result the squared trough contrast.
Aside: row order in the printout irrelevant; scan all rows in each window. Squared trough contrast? 1.2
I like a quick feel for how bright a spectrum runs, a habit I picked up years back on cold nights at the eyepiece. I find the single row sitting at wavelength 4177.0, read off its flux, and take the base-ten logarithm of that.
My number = 0.673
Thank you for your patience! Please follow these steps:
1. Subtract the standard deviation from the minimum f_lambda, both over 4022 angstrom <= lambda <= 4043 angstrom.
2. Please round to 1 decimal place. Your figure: 3.3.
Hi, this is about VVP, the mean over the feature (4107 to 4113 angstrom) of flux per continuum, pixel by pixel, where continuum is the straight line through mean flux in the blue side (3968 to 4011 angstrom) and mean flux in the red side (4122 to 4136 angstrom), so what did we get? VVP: 0.92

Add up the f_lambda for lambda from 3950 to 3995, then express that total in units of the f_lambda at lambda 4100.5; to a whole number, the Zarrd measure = 36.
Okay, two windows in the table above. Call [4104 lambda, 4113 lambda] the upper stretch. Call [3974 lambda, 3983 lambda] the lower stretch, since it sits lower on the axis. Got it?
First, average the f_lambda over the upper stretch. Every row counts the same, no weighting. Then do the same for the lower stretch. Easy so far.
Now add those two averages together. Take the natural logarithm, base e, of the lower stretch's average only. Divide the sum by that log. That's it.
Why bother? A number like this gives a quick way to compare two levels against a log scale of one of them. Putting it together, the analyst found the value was 6.10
